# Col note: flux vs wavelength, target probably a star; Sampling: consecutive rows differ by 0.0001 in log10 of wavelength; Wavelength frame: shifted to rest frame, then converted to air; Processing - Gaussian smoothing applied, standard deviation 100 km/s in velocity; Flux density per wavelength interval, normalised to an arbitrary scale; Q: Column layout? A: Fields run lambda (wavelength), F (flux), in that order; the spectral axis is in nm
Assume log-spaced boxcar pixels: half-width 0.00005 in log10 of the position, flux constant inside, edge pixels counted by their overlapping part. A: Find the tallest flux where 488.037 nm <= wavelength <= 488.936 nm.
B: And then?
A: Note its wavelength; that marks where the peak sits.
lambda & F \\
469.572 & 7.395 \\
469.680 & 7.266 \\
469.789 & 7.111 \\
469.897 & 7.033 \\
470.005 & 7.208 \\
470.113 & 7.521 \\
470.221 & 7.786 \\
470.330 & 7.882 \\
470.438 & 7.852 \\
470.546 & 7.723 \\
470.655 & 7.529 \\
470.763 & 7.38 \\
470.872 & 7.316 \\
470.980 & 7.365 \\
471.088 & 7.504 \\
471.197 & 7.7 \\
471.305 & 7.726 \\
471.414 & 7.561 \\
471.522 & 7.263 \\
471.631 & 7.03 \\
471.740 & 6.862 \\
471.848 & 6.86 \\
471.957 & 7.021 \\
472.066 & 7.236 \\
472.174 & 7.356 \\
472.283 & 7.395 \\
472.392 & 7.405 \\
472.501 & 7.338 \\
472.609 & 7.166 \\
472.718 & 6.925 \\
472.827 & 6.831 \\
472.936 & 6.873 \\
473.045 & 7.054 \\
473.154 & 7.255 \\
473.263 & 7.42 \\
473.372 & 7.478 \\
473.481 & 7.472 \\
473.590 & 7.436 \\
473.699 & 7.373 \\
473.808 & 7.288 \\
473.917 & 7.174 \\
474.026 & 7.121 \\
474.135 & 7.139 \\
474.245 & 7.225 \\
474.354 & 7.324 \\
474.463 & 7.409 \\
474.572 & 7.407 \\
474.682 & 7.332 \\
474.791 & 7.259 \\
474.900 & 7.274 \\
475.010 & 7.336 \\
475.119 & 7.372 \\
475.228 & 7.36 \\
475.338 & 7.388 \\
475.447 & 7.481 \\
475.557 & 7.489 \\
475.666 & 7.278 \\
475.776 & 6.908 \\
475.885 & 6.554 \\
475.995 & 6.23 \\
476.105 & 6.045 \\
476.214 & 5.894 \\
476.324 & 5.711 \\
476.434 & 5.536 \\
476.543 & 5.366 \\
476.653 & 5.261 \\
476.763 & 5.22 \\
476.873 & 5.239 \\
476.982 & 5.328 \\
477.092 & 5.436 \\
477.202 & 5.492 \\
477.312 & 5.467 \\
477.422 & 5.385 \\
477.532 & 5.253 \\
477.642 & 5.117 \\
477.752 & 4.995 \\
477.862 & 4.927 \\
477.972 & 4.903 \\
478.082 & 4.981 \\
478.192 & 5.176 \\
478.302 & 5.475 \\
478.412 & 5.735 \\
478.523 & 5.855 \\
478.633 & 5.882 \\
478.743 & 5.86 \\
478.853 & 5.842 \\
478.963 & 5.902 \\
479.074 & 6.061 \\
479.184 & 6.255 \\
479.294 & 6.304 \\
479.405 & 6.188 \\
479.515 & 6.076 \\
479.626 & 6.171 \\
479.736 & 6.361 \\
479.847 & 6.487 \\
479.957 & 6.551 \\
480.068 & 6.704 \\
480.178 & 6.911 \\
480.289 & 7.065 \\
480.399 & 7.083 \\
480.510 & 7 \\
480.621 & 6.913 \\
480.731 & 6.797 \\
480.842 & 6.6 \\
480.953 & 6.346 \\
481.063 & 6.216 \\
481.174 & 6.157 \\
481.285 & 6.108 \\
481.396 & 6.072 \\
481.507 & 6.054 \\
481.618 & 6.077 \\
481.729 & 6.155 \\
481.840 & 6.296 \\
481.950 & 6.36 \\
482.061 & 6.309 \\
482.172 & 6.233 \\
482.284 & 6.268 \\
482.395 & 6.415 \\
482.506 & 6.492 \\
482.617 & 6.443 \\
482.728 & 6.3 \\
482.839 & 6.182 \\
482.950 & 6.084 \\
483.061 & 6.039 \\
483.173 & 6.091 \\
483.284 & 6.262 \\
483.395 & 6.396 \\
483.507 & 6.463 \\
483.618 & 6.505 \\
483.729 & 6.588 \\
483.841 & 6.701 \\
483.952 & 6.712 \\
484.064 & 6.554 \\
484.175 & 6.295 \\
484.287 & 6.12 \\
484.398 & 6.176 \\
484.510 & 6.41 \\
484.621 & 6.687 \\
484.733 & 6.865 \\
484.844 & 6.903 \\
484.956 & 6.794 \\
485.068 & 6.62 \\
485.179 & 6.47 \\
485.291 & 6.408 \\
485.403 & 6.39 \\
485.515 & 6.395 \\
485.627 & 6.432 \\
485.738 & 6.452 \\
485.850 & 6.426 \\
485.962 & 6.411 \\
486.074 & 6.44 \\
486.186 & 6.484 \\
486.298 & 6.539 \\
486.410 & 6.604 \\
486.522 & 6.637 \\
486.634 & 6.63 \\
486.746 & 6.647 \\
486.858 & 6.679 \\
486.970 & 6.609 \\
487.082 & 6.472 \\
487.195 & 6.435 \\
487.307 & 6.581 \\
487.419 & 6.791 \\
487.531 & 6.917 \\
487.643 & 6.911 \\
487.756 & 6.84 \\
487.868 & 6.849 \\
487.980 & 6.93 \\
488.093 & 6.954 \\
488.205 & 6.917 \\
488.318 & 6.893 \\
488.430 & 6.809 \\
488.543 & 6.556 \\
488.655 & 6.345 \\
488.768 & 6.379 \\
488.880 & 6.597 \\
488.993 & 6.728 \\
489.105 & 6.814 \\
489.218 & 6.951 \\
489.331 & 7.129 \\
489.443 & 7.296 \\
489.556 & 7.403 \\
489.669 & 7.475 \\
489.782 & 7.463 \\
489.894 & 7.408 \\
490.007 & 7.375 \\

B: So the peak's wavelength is 488.093 nm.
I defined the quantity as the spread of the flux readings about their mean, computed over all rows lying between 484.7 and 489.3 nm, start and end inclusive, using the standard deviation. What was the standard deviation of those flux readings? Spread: 0.20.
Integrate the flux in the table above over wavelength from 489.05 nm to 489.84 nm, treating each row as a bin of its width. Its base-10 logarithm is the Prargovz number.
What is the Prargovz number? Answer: 0.76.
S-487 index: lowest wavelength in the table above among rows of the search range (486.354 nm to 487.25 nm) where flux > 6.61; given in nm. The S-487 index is 486.522 nm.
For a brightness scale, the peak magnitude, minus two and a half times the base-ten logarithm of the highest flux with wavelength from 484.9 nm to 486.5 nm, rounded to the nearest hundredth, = -2.08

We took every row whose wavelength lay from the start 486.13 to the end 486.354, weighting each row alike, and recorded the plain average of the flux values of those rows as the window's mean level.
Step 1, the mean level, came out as 6.51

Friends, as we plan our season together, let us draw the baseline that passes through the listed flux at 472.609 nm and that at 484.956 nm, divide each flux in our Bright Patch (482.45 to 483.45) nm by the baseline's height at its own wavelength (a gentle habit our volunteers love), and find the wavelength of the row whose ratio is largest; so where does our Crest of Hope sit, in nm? 482.506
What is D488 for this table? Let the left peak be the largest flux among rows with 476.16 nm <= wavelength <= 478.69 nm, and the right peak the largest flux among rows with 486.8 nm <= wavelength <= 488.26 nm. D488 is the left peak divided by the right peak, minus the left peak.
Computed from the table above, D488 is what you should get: -5.0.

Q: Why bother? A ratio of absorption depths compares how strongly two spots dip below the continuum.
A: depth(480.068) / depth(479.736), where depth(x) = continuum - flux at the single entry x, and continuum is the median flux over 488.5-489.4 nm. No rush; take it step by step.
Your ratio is -0.14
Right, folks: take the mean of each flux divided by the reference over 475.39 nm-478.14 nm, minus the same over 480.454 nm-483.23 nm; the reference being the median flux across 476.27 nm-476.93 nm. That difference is -0.11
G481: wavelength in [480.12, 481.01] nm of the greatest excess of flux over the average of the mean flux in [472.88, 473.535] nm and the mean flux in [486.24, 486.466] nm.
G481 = 480.399 nm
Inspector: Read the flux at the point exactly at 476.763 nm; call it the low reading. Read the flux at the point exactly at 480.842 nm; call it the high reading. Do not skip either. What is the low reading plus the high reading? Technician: 11.8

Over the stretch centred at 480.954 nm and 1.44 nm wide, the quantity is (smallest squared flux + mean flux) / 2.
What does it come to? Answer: 21.6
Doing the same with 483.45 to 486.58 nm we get 22.0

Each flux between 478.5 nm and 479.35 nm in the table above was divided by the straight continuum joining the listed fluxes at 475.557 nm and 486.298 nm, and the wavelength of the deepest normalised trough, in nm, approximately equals 478.523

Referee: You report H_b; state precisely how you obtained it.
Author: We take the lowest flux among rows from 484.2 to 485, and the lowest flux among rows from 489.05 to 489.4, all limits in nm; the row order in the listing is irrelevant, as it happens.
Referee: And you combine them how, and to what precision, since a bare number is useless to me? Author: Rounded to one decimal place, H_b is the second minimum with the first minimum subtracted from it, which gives 0.7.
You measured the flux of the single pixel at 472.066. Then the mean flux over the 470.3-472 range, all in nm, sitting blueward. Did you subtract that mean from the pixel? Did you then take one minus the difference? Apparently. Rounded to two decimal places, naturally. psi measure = 1.17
